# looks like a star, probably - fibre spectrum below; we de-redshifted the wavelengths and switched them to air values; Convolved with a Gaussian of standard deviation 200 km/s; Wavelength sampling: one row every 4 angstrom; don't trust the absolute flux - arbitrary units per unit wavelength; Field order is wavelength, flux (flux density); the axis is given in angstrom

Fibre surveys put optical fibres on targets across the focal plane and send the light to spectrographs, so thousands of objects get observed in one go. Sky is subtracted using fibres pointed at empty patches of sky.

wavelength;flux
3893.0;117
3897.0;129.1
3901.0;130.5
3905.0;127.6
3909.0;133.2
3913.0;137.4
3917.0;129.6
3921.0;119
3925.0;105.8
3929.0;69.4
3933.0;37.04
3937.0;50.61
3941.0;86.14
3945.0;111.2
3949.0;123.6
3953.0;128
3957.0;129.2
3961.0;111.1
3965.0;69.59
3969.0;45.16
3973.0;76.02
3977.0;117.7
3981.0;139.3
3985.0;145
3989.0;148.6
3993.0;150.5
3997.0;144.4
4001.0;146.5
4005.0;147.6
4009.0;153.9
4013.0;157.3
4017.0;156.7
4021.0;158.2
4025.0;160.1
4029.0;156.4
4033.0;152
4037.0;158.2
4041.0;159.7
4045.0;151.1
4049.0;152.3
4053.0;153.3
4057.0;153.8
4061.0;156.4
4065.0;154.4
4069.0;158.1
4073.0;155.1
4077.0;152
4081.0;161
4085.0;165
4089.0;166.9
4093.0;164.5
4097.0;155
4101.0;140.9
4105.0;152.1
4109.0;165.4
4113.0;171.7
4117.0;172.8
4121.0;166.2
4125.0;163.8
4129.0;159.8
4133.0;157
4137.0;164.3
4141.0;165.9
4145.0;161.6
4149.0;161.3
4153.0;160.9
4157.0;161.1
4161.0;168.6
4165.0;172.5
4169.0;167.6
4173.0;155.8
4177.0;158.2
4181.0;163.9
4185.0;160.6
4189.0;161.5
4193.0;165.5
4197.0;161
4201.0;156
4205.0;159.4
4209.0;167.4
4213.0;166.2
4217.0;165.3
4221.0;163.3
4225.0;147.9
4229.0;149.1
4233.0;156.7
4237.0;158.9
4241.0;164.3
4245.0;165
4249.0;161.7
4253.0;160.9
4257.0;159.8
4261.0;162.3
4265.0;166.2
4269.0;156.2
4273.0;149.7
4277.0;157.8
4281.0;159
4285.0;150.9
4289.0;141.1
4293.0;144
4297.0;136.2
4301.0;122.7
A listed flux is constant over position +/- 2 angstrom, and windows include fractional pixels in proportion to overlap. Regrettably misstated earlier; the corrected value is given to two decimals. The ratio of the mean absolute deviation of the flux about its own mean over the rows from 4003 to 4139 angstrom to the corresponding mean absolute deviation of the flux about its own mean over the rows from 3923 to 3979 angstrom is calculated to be 0.18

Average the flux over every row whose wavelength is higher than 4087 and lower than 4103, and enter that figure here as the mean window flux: 157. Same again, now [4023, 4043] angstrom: 157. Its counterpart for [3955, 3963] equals 120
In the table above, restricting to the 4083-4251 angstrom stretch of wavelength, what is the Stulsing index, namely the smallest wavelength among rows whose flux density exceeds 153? 4085.0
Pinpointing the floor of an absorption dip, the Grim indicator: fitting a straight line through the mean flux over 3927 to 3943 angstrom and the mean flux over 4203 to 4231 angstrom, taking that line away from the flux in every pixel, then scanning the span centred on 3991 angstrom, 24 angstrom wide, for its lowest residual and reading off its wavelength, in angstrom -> 3997.0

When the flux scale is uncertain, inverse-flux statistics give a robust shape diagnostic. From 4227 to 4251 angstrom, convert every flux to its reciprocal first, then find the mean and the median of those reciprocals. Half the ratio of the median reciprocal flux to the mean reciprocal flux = 0.496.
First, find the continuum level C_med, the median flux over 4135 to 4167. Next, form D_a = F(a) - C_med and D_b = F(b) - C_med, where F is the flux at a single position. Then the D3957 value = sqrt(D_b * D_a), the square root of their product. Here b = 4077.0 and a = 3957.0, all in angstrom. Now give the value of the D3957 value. 19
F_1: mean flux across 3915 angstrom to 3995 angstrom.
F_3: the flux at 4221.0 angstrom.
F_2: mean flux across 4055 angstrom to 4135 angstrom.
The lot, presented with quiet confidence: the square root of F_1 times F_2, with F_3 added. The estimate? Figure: 293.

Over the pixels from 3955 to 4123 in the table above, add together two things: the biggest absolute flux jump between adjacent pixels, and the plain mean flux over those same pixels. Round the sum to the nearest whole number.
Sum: 188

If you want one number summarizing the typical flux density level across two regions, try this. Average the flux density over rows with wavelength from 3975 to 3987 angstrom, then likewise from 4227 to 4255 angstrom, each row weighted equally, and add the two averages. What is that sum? 294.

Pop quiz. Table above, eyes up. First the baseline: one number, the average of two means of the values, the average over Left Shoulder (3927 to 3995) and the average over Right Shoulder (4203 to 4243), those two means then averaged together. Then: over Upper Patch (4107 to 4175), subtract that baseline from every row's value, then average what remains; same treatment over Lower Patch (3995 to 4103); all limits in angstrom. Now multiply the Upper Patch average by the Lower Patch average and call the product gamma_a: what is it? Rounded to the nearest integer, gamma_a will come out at 808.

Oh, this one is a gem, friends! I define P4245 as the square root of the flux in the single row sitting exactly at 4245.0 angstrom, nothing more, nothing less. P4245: 12.8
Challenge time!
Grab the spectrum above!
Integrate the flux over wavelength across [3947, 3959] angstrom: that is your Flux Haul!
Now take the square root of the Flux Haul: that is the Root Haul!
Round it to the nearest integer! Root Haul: 39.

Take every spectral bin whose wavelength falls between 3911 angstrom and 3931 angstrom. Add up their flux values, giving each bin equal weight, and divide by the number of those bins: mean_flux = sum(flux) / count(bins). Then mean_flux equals 112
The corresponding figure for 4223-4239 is 153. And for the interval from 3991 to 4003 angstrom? 147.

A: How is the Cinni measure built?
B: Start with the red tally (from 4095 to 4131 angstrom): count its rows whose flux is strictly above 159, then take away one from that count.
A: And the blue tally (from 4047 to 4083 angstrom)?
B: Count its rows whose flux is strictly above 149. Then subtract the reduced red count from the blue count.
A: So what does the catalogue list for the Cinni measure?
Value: 4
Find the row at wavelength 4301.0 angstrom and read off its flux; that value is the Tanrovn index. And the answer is 122.7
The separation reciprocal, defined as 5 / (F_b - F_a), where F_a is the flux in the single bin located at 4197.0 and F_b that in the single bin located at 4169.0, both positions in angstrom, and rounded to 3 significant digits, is 0.758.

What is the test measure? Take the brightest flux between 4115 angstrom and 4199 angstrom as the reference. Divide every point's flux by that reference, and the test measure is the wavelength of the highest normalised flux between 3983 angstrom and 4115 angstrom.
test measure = 4113.0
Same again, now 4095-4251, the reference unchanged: 4117.0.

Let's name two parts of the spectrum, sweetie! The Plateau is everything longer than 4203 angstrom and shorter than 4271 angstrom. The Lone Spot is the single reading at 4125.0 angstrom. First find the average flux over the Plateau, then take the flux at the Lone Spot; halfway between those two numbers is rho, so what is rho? 162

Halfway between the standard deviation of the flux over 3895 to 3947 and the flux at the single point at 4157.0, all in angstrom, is 97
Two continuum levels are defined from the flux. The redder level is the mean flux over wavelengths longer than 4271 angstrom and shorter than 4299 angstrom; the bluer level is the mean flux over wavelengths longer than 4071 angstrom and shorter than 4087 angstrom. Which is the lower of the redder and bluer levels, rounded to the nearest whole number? 148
